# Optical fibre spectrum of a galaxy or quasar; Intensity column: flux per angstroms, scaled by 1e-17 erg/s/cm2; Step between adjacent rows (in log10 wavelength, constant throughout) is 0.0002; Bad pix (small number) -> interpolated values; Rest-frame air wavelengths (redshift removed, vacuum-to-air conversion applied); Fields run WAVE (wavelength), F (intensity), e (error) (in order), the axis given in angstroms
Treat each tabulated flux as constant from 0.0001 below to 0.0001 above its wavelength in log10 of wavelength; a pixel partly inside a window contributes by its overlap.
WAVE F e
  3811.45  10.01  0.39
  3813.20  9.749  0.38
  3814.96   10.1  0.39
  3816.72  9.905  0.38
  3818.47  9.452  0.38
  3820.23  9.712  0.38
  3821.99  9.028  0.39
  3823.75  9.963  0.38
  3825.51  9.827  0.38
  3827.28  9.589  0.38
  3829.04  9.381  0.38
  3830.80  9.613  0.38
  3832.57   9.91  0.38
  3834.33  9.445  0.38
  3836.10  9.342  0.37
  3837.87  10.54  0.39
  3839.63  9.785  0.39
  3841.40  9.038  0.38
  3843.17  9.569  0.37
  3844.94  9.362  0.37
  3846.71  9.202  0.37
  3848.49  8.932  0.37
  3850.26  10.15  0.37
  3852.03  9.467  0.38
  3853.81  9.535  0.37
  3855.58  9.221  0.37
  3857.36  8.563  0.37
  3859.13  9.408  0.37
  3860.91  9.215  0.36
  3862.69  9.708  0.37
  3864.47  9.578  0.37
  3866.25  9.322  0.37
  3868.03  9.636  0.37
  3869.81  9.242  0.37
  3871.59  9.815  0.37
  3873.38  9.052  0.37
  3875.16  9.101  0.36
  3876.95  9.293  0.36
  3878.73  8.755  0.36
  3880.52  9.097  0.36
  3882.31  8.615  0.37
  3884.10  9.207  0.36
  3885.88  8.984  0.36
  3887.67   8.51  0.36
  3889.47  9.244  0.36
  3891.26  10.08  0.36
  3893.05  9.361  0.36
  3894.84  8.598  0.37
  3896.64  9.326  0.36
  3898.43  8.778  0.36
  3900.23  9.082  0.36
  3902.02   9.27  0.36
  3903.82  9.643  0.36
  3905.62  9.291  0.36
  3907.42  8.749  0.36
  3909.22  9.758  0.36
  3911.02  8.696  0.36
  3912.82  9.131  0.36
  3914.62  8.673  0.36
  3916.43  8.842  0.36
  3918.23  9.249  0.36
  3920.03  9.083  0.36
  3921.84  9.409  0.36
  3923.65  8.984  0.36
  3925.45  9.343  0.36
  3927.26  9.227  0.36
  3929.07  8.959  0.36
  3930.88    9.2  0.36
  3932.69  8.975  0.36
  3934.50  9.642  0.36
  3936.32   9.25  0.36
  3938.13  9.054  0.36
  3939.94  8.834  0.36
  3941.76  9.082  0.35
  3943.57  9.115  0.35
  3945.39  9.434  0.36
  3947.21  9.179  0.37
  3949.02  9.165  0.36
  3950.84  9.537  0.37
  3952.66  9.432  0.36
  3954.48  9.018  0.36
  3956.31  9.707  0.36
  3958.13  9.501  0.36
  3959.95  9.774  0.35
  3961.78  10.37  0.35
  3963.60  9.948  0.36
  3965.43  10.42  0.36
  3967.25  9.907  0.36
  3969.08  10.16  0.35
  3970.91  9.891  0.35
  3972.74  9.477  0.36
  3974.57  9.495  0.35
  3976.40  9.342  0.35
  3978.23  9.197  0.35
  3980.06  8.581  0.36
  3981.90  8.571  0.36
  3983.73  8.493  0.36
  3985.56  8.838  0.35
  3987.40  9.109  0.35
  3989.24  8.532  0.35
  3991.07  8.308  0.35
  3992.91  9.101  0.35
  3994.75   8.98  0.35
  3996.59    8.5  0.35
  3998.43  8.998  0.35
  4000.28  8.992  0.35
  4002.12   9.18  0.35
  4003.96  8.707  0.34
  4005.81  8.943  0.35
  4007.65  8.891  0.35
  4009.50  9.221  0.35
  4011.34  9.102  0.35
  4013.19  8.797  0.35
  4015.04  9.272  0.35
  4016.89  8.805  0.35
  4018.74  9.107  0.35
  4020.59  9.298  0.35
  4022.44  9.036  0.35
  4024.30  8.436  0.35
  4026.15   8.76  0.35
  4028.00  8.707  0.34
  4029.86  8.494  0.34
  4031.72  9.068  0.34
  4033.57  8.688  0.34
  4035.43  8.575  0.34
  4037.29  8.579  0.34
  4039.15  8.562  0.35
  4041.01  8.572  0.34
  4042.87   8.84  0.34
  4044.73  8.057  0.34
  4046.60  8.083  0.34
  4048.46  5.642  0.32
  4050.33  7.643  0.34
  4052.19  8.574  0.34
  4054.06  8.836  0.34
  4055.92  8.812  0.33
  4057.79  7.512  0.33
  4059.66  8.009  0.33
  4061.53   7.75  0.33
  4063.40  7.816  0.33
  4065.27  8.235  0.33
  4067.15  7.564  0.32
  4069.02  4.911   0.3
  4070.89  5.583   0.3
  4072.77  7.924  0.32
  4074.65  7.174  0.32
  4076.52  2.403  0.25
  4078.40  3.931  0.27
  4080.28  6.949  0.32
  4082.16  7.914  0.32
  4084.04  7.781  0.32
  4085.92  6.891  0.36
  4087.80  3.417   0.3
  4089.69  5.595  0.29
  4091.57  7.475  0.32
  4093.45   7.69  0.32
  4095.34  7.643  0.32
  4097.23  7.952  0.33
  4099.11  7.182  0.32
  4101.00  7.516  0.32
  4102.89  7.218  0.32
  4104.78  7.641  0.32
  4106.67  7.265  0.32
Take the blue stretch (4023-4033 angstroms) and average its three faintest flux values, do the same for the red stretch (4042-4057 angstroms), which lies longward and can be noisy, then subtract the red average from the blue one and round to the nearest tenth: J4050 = 1.4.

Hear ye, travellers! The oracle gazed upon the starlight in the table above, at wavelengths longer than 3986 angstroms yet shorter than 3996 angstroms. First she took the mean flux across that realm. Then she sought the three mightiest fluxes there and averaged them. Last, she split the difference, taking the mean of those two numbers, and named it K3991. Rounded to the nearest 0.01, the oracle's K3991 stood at 8.93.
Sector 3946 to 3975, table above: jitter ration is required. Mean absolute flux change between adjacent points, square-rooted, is 0.58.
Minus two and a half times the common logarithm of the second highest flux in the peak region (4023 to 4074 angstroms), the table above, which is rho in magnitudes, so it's -2.37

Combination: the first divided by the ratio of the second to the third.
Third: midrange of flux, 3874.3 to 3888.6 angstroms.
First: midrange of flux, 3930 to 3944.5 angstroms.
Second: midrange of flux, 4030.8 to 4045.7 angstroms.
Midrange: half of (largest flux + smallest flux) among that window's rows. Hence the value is 9.6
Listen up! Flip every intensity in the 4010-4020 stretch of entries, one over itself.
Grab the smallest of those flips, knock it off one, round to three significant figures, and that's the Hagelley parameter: 0.892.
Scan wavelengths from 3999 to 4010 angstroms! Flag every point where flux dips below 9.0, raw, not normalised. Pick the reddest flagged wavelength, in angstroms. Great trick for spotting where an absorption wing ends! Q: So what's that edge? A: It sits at 4007.65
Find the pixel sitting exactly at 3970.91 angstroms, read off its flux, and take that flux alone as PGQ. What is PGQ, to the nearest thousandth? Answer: 9.891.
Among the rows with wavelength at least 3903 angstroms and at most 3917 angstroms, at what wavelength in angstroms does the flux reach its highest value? 3909.22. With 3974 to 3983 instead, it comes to 3974.57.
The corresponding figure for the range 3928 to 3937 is 3934.50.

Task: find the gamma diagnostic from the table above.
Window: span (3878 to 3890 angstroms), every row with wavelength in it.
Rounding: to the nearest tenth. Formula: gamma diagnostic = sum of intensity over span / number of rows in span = 8.9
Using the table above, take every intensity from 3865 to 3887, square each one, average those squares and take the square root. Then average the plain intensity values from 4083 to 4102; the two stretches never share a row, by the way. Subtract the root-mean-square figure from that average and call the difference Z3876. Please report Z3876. -2.3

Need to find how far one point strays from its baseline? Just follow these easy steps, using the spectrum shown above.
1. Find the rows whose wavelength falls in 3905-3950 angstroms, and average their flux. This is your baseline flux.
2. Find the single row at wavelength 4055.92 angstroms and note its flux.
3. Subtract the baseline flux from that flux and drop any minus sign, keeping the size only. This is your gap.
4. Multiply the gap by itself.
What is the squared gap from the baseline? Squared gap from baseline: 0.10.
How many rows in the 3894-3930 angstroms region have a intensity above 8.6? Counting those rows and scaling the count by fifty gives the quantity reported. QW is 950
